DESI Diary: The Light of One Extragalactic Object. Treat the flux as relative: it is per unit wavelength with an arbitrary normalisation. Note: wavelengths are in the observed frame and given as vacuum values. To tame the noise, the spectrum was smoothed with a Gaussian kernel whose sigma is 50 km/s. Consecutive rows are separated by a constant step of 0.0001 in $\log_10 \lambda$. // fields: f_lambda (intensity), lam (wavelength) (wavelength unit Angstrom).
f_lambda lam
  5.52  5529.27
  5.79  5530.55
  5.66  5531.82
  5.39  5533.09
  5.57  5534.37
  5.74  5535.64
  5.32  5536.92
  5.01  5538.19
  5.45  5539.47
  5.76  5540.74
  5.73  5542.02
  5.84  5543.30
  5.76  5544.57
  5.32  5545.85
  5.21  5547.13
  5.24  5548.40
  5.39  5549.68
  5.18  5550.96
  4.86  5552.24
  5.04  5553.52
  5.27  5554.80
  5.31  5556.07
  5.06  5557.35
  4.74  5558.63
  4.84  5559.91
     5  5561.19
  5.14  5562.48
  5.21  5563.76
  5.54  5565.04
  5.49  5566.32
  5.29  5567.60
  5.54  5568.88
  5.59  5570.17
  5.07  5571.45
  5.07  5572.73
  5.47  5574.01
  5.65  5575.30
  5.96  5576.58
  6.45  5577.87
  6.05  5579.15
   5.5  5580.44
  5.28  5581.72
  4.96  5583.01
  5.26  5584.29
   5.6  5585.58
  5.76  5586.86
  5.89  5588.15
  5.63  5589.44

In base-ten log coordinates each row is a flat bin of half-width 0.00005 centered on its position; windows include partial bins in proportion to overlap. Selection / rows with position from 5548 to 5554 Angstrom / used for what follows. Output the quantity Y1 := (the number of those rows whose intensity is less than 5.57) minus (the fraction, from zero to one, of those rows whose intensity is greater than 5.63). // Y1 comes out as 5.0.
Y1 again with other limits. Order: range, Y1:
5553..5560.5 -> 6.0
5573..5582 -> 2.4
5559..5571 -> 8.0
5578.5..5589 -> 3.6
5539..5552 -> 5.6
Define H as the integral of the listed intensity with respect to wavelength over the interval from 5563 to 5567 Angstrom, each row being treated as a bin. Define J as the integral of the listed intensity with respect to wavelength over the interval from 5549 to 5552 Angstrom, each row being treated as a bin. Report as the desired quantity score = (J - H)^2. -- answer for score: 36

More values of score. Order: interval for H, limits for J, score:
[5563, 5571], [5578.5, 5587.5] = 36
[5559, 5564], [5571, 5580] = 680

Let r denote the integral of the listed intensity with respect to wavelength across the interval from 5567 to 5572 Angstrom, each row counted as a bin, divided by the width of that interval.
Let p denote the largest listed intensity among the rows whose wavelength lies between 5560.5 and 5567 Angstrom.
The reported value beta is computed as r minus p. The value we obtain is -0.16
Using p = 5.54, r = 5.4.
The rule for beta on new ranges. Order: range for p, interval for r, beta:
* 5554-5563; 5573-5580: 0.54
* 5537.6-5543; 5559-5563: -0.80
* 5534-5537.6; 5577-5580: 0.42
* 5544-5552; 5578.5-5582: -0.11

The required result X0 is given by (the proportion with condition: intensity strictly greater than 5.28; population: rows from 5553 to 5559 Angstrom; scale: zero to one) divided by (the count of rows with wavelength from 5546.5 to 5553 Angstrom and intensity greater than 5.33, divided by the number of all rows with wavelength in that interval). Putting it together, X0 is 1.0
